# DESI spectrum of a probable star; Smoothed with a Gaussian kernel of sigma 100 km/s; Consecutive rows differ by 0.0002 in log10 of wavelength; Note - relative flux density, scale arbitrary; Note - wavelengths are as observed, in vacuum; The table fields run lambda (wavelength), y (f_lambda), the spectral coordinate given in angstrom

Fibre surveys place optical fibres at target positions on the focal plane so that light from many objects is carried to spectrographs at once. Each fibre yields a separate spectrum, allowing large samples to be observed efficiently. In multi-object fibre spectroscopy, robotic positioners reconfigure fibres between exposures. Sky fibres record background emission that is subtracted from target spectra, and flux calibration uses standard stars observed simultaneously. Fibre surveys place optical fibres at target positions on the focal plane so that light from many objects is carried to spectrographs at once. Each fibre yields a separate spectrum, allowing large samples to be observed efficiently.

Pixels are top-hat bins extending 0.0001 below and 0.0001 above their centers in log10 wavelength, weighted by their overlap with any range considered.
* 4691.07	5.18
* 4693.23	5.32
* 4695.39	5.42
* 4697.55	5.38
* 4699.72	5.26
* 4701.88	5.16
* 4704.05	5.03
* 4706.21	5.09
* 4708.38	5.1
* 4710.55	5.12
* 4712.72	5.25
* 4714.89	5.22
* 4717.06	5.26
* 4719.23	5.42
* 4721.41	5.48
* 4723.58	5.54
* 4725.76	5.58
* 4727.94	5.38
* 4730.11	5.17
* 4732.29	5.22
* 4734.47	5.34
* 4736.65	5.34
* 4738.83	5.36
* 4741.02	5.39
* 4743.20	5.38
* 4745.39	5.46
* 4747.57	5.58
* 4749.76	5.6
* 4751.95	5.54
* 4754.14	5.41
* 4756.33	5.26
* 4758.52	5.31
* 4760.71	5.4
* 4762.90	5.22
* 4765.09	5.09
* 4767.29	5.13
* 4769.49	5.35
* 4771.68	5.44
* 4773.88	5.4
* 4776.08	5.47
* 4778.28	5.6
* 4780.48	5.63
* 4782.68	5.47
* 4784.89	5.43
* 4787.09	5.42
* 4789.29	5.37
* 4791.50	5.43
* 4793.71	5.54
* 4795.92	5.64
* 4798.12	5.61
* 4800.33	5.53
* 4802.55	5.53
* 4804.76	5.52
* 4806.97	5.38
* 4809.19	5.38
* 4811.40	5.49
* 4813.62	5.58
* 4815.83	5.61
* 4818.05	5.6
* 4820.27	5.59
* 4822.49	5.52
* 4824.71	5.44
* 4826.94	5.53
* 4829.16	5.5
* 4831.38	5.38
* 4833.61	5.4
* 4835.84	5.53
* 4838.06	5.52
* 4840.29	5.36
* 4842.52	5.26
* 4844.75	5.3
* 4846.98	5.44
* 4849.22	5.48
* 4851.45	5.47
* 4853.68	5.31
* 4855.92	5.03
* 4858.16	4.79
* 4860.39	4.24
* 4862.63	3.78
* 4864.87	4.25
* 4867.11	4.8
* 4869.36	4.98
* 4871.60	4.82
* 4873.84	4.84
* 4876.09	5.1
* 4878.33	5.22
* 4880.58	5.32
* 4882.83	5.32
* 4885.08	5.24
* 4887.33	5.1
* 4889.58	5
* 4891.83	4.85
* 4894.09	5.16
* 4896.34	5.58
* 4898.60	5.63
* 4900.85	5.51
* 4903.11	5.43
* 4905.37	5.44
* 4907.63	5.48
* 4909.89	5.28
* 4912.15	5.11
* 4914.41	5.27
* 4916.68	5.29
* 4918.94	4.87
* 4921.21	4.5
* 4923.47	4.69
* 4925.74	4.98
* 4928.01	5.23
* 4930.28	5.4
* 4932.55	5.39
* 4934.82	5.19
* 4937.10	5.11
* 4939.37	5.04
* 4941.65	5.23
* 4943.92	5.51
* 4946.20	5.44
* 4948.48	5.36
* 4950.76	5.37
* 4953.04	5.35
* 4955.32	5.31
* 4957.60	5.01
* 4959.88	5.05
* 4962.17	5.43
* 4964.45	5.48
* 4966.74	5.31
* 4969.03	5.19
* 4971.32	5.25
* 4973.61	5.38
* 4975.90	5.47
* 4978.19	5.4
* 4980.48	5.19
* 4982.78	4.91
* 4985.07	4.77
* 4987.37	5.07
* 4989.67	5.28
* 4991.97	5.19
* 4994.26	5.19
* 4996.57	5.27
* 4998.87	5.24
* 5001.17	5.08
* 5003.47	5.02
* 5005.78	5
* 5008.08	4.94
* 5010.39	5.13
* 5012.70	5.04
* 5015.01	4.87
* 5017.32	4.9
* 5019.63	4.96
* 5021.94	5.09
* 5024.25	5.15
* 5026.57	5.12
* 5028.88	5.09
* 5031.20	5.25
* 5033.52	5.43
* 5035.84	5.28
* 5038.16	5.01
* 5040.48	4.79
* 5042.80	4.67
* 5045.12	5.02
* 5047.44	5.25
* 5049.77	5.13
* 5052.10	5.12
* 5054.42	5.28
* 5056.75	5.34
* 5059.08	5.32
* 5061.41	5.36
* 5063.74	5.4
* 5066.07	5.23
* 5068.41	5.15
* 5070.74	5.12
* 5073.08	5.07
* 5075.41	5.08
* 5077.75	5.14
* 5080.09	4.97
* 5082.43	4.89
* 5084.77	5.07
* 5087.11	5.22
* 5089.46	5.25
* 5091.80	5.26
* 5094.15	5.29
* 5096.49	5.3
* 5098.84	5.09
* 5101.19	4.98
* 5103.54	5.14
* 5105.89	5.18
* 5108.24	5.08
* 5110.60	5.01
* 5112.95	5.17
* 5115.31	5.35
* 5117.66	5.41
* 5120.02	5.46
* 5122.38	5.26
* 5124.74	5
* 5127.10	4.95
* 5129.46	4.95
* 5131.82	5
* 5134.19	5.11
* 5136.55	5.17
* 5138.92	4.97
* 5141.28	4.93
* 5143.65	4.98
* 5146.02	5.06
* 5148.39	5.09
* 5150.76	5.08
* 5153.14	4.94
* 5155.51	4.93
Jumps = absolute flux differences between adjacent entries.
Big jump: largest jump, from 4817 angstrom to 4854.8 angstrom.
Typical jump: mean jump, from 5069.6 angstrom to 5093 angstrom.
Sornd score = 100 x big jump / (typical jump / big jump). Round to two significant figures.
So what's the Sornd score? 31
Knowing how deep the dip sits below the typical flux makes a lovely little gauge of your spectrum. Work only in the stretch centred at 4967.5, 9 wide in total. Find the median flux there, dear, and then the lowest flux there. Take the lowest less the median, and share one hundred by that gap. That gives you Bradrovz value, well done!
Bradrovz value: -1111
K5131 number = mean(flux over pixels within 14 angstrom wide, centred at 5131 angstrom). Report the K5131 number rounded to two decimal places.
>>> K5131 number 5.03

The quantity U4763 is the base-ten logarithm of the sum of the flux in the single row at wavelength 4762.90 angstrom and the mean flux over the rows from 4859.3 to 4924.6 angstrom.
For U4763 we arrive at 1.01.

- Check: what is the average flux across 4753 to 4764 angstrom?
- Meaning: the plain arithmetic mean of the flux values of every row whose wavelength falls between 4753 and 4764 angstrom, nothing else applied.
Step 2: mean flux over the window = 5.3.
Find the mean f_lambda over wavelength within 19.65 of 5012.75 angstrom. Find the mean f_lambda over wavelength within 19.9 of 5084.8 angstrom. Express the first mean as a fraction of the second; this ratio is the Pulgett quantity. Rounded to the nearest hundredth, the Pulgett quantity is 0.99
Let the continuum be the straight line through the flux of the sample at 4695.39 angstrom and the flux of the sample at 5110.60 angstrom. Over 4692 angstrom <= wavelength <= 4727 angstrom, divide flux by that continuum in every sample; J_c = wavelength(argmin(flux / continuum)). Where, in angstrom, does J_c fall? 4704.05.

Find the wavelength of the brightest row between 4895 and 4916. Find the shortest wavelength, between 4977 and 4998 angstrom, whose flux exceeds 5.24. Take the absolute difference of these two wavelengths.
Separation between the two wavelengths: 79.6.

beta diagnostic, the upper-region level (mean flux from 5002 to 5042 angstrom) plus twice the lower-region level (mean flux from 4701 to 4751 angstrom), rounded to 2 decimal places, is 15.71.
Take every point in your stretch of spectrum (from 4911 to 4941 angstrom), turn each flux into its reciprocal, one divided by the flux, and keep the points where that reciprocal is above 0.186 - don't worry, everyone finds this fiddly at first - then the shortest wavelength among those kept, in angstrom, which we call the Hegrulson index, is 4912.15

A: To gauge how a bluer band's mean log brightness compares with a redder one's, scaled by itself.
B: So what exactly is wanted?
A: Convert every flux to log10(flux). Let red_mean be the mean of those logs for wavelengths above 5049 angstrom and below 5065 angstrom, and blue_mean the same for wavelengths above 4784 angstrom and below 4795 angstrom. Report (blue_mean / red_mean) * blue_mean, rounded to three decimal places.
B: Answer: 0.749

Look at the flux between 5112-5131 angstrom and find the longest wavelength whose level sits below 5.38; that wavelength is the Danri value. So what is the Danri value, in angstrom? 5129.46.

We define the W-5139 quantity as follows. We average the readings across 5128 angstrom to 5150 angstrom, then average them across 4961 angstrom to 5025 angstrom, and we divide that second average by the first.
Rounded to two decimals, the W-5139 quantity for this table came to 1.02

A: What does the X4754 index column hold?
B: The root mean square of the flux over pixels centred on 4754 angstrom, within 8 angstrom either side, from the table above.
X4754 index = 5.44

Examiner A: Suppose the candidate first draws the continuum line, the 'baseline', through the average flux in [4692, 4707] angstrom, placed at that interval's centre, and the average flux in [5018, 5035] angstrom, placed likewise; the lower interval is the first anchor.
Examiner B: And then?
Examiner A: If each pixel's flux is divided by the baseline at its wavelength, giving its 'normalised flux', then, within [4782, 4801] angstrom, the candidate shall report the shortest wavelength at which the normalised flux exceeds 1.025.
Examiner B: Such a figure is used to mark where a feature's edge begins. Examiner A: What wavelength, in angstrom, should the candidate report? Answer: 4782.68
